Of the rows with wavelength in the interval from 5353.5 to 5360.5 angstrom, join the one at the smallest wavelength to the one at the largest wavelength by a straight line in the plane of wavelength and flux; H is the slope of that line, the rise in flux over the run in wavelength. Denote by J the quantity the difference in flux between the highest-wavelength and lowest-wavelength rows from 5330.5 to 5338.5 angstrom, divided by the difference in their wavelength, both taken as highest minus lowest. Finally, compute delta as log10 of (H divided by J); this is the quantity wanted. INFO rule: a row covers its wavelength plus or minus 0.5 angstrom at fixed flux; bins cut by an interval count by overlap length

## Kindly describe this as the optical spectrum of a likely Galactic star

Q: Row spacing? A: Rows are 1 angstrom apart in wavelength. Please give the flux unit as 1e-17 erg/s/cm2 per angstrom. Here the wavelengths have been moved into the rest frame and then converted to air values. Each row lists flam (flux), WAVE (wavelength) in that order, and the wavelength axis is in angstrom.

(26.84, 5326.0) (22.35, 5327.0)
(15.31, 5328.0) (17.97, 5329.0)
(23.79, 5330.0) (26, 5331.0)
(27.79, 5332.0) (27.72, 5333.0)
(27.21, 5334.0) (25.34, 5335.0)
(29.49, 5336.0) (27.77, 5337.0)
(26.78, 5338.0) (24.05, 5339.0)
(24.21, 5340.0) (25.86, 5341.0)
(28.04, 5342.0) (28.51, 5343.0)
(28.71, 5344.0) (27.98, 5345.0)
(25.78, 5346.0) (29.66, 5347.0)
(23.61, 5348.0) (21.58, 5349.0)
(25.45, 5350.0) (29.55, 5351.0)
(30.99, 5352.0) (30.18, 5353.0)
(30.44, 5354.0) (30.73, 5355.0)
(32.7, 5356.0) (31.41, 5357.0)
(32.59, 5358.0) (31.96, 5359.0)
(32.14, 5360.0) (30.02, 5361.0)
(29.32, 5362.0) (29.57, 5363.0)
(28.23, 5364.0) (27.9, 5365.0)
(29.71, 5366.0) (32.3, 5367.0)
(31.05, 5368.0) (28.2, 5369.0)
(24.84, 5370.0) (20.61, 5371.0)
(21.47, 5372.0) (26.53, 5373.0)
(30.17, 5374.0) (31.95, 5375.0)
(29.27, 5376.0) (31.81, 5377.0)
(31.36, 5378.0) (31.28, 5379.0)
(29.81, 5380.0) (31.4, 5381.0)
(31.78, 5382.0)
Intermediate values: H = 0.3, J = 0.1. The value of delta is 0.4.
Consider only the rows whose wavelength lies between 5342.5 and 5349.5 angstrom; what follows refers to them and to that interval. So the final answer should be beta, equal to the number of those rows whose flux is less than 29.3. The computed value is 6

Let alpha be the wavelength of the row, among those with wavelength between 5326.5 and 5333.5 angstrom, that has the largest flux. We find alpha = 5332.0 angstrom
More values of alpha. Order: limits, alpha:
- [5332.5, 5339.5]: 5336.0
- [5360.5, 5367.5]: 5367.0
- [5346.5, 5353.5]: 5352.0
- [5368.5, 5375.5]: 5375.0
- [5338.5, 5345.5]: 5344.0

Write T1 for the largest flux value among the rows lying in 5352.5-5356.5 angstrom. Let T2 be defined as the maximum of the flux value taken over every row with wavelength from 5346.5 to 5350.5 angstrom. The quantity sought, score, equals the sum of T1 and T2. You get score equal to 62.4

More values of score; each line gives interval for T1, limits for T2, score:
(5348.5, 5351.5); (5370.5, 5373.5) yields 56.1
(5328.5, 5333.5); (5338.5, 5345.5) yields 56.5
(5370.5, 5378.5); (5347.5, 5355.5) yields 62.9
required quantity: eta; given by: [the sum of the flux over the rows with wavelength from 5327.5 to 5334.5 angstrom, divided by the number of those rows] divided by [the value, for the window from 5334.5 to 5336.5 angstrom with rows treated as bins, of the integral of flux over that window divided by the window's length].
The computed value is 0.9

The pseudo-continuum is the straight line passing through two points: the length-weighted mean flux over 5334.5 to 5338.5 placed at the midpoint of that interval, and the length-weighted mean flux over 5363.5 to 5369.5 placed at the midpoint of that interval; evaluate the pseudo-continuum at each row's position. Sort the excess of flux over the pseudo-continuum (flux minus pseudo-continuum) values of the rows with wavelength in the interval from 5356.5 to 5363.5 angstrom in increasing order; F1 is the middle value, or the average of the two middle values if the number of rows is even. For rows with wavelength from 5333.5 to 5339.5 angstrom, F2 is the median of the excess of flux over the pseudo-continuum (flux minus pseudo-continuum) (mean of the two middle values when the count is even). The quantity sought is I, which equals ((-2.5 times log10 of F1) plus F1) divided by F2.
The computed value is -4.9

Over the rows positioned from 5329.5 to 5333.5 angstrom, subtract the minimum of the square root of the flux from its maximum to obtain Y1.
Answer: 0.39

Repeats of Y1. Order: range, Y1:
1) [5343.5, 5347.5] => 0.37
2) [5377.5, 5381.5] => 0.14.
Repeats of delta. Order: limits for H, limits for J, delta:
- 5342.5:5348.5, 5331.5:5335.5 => 0.1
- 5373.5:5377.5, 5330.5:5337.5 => 0.3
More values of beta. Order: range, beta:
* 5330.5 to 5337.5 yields 6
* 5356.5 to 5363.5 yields 0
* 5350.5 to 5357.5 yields 0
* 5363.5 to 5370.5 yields 4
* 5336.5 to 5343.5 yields 7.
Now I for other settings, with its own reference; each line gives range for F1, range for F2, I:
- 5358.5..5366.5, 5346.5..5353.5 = 1.6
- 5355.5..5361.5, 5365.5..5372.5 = -1.2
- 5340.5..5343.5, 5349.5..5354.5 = 1.0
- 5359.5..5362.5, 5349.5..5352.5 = 0.9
